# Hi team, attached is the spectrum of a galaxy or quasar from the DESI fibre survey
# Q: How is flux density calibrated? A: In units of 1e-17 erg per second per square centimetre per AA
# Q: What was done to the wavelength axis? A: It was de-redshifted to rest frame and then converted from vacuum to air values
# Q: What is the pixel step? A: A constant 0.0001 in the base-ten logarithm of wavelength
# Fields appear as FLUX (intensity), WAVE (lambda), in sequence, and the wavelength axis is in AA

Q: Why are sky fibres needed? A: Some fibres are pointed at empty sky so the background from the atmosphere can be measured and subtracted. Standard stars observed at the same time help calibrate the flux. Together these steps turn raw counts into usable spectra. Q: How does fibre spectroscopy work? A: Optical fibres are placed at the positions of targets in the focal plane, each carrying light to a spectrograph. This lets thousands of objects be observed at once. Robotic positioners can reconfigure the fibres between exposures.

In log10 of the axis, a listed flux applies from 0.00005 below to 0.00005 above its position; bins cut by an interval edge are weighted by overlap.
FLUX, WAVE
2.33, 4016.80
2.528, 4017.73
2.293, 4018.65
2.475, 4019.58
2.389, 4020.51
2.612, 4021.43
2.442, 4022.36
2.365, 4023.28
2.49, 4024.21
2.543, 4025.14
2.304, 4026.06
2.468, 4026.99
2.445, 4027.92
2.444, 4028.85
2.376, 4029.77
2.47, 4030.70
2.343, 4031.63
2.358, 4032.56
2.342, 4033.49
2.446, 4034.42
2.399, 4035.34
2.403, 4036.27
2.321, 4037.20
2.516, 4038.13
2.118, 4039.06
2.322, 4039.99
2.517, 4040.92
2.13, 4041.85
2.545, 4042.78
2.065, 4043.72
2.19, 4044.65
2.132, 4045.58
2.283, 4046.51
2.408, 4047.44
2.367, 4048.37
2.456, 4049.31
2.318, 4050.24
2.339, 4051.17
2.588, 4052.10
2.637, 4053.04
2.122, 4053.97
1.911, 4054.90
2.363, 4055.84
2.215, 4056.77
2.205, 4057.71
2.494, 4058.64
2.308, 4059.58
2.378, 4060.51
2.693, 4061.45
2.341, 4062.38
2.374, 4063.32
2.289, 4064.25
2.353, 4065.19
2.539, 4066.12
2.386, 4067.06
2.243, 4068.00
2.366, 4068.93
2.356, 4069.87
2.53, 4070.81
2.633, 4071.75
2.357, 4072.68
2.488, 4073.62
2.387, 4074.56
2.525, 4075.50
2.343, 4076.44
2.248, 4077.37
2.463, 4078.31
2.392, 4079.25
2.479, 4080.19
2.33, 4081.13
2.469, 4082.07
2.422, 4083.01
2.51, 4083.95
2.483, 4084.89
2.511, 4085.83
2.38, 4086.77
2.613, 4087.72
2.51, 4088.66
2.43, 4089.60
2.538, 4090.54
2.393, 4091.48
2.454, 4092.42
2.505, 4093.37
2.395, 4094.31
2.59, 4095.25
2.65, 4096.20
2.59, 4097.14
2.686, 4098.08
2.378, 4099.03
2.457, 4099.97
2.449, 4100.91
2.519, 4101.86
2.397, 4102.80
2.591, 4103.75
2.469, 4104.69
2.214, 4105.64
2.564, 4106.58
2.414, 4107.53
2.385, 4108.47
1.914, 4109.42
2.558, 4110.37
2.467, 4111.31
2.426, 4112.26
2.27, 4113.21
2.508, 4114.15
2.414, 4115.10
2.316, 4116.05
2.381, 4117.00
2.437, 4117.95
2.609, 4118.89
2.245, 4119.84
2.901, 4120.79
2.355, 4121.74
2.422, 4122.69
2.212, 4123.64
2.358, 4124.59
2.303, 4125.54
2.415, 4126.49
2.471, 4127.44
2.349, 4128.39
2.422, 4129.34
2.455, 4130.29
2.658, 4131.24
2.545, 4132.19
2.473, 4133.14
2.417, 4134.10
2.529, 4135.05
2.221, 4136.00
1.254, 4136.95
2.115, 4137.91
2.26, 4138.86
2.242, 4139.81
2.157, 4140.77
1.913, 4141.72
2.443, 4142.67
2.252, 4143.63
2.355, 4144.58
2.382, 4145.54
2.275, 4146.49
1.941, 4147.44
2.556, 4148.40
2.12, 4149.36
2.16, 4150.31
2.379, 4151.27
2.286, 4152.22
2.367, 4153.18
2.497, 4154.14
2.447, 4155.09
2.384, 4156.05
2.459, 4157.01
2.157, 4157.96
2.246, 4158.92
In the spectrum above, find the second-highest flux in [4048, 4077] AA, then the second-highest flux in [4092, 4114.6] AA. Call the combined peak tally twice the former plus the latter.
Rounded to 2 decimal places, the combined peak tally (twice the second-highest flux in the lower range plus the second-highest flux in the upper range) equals 7.92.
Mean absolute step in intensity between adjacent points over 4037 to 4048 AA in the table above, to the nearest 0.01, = 0.25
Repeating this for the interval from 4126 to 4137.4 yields 0.19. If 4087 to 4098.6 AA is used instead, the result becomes 0.10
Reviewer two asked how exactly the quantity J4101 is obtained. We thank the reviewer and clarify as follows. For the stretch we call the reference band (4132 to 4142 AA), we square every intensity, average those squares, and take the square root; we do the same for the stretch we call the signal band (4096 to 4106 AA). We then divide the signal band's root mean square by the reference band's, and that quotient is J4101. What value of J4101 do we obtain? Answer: 1.12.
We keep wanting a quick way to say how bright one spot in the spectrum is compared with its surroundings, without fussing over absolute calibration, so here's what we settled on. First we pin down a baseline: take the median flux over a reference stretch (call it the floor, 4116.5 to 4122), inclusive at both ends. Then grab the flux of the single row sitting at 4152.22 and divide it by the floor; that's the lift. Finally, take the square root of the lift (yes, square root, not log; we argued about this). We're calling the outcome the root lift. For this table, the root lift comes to 0.97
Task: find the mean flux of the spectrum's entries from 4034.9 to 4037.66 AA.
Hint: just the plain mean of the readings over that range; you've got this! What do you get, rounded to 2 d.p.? 2.37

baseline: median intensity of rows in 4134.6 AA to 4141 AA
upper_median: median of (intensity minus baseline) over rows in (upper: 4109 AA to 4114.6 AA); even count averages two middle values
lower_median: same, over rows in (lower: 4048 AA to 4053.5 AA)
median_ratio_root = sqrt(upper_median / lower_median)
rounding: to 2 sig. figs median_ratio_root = 1.1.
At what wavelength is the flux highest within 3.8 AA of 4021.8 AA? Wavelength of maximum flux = 4021.43 AA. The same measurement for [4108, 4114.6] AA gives 4110.37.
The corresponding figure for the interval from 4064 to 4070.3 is 4066.12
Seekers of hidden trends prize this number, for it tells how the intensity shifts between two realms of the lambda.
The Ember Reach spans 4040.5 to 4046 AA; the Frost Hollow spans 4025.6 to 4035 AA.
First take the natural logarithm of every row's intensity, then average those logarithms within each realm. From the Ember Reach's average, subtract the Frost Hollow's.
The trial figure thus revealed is -0.06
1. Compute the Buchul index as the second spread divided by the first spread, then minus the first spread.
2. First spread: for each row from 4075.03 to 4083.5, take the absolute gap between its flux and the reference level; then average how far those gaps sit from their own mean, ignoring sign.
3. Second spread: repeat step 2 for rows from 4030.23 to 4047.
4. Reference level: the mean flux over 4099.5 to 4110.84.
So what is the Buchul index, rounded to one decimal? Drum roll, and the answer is 2.6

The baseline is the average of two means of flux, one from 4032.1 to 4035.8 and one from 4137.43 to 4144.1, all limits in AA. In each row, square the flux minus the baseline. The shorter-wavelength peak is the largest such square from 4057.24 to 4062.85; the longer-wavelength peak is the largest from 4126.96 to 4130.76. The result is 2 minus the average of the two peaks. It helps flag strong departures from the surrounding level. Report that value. 1.90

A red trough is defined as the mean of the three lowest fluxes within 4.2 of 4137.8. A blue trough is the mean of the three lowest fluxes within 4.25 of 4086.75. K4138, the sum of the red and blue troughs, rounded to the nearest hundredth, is 4.17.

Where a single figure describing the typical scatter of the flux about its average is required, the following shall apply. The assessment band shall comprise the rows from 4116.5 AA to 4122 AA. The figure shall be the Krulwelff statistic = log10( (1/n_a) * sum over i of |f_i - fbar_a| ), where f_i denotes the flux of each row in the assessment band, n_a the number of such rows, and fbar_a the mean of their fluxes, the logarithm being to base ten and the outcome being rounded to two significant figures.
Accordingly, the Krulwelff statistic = -0.75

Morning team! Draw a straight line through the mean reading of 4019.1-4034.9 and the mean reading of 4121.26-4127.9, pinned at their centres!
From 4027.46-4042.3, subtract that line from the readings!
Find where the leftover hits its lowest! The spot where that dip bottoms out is 4039.06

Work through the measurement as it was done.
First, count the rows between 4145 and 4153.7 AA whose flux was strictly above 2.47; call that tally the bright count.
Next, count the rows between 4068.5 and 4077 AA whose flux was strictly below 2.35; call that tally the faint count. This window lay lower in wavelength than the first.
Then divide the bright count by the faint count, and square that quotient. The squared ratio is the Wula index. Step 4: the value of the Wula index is 1.0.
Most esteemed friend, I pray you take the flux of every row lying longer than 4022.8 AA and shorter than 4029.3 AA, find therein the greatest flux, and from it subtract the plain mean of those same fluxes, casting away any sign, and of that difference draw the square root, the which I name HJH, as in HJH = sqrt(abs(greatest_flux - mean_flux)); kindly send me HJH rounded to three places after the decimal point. 0.326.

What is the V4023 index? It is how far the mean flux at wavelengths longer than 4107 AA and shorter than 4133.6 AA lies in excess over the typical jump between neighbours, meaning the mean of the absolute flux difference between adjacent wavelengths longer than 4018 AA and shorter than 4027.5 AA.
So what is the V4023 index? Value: 2.27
